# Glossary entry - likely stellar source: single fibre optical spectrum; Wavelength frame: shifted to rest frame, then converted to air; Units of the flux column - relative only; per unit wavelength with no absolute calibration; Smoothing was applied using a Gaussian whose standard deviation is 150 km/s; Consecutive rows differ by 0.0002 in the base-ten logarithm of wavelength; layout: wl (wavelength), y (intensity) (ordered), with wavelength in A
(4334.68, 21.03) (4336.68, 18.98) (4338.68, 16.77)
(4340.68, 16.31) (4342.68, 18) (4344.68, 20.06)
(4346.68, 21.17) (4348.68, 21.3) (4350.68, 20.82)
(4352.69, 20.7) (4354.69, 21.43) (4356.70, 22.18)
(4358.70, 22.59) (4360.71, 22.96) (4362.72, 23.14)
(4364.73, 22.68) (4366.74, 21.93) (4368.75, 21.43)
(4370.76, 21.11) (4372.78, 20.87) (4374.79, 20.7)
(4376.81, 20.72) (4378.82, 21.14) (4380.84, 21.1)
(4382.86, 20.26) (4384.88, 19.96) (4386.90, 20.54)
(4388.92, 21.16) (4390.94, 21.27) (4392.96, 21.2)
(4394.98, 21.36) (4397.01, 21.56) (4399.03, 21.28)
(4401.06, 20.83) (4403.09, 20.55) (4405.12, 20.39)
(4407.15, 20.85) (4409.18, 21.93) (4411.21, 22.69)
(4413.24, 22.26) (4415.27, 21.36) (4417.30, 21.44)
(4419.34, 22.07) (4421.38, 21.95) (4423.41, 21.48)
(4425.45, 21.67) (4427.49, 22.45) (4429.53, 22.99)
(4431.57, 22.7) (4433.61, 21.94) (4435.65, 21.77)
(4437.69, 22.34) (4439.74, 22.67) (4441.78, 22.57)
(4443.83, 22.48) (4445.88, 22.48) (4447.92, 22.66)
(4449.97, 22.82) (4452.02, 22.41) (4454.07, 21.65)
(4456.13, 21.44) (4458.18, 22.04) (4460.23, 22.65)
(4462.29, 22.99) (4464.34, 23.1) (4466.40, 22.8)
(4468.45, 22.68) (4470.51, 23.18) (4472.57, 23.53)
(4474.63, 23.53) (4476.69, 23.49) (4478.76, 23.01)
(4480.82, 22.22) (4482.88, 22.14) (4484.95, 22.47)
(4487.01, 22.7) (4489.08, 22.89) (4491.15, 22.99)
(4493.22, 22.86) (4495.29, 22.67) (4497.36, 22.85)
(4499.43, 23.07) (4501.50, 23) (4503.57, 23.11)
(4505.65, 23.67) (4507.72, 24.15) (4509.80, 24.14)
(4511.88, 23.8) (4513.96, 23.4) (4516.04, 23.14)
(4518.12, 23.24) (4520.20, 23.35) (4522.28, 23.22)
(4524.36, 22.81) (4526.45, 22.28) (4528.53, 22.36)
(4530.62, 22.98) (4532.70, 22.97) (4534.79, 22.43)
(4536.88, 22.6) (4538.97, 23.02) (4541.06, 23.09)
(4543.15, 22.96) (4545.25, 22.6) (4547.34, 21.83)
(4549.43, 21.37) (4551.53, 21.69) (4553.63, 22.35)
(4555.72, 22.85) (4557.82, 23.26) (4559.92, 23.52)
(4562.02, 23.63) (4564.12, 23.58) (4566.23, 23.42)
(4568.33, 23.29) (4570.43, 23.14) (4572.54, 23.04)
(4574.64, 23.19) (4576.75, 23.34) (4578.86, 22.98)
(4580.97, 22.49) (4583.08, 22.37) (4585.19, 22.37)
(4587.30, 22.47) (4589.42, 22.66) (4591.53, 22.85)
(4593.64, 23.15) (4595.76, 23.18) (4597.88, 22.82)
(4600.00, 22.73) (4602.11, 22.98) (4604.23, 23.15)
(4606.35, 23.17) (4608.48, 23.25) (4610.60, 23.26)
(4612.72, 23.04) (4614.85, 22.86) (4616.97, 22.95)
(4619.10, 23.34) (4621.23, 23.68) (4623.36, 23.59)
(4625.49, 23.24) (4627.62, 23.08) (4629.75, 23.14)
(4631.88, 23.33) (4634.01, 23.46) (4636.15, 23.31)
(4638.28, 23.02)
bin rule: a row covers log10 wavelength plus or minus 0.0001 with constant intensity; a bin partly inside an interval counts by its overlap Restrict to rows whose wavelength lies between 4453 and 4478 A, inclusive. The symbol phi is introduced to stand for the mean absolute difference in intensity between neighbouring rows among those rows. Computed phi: 0.29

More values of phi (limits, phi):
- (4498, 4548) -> 0.29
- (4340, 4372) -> 0.67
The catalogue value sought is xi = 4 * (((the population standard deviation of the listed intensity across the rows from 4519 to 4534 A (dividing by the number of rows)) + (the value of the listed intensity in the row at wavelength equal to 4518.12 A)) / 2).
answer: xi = 47.2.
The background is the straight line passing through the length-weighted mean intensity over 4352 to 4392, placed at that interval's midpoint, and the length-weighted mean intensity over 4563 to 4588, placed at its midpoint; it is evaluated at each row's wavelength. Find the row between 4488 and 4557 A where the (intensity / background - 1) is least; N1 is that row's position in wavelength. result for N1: 4549.43 A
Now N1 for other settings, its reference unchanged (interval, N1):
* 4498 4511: 4501.50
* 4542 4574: 4549.43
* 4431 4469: 4456.13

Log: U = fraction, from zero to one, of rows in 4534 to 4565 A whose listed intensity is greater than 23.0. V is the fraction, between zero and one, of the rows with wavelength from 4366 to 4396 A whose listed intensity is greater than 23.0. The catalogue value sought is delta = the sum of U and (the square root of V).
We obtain 0.4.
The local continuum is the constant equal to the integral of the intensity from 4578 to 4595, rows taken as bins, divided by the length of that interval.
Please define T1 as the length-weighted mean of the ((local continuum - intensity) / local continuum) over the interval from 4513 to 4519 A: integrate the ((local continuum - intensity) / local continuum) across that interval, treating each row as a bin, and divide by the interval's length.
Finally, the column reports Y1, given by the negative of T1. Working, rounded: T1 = -0.026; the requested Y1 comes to 0.026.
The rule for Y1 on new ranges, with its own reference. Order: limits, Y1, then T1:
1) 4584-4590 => -0.008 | 0.008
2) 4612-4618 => 0.012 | -0.012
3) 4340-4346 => -0.189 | 0.189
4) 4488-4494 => 0.011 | -0.011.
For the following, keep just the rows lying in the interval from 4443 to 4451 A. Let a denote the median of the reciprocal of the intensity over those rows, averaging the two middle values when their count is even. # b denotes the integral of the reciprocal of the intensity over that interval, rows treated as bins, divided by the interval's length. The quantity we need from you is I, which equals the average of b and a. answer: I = 0.0443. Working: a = 0.0443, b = 0.0442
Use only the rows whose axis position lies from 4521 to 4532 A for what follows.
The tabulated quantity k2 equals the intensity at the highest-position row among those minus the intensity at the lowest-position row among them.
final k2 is -0.24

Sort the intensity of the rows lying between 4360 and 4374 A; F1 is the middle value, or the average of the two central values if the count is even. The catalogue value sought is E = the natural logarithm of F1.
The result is 3.09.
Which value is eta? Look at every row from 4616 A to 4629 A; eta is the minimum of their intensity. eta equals 22.95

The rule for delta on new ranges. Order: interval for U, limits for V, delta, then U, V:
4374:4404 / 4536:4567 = 0.7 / 0.0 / 0.47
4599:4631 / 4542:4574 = 1.5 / 0.7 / 0.53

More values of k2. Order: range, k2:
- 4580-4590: 0.17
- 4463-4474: 0.43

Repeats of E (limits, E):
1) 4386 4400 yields 3.06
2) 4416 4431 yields 3.09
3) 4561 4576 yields 3.15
